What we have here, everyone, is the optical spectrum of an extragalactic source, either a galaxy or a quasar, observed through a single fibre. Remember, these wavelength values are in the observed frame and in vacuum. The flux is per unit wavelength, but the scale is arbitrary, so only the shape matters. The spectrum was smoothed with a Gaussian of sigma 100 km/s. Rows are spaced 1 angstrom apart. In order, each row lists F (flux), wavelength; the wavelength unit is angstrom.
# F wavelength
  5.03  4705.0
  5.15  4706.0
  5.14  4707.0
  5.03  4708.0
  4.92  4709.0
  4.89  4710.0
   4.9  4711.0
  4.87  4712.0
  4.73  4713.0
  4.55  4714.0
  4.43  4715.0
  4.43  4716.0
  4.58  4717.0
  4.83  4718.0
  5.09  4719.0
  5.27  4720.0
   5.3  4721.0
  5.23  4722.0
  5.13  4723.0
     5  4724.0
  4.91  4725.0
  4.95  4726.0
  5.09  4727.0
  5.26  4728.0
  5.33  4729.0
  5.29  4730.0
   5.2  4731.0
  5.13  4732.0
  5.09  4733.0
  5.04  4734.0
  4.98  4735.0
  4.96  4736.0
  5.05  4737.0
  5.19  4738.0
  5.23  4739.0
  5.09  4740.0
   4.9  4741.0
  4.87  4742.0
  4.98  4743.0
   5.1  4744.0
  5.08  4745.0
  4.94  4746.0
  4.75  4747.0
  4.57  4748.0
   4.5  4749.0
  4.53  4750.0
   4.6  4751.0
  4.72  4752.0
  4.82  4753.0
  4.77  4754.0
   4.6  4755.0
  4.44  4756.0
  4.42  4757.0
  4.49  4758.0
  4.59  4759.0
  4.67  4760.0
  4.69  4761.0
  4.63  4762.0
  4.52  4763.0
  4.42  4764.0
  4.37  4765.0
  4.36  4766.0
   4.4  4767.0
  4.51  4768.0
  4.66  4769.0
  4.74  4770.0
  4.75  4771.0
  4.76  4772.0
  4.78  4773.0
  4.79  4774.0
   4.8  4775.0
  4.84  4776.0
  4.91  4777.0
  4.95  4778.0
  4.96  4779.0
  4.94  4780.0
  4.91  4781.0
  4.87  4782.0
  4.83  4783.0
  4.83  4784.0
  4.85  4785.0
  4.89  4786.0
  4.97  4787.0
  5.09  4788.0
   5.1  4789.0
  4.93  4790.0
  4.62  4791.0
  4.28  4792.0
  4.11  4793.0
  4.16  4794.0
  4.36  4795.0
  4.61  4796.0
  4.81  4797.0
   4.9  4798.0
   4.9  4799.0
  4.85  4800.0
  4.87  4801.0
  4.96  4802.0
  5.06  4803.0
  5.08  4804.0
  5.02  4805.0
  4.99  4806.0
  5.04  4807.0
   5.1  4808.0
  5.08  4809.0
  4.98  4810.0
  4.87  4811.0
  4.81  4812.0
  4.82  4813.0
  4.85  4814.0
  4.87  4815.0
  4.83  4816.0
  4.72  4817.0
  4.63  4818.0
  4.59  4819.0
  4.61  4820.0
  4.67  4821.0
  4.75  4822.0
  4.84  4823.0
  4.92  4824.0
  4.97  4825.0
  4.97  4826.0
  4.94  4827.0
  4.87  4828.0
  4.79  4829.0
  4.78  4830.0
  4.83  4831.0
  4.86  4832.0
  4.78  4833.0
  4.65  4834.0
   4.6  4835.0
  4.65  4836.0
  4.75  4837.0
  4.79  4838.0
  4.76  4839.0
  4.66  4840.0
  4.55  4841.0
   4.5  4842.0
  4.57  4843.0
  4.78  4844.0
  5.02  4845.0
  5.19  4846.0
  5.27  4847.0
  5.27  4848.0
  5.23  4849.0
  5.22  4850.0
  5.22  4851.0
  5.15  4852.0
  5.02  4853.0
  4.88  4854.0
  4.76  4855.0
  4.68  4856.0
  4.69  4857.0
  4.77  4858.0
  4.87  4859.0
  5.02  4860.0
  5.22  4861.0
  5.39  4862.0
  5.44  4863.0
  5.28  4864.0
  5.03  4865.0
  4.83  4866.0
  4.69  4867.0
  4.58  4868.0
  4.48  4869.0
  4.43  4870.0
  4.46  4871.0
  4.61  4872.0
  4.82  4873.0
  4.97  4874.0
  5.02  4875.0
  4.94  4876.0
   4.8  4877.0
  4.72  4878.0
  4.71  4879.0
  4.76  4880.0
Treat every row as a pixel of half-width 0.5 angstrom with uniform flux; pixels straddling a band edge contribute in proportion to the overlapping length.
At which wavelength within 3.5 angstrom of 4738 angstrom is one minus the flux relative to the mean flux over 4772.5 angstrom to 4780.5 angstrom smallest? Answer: 4739.0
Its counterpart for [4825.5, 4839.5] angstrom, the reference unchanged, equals 4826.0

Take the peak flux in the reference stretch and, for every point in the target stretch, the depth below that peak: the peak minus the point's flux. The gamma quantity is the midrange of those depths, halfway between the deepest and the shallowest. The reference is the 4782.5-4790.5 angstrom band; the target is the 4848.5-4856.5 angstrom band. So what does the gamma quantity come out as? 0.1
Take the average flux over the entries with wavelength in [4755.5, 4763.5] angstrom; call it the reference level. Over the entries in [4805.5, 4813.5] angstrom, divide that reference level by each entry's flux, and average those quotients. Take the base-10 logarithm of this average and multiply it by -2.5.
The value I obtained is 0.092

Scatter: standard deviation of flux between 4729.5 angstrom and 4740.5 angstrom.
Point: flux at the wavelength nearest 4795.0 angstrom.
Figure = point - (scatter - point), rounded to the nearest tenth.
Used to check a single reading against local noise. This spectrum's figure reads 8.6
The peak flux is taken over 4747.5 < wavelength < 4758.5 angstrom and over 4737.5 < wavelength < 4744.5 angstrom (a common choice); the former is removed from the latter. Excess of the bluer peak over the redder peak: 0.41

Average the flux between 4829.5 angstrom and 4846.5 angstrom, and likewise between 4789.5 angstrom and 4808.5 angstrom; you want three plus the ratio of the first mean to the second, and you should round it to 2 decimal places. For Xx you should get 4.00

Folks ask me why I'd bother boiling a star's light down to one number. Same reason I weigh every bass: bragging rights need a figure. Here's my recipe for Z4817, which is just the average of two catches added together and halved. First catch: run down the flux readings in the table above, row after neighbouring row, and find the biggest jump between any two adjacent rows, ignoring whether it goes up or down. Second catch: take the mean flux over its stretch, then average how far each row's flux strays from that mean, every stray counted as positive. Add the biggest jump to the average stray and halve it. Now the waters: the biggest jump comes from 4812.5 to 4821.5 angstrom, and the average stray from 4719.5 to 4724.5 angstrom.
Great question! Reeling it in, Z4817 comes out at 0.103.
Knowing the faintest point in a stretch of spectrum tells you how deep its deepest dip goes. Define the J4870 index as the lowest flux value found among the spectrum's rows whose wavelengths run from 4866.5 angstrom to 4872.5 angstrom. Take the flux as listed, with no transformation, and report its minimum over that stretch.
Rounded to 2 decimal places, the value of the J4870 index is 4.43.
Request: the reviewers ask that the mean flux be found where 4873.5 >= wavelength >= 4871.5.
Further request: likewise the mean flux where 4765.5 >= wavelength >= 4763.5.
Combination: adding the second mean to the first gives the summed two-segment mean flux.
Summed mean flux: 9.11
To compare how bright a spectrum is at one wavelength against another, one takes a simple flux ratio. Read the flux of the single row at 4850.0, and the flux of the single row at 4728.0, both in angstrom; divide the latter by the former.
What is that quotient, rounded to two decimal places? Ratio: 1.01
